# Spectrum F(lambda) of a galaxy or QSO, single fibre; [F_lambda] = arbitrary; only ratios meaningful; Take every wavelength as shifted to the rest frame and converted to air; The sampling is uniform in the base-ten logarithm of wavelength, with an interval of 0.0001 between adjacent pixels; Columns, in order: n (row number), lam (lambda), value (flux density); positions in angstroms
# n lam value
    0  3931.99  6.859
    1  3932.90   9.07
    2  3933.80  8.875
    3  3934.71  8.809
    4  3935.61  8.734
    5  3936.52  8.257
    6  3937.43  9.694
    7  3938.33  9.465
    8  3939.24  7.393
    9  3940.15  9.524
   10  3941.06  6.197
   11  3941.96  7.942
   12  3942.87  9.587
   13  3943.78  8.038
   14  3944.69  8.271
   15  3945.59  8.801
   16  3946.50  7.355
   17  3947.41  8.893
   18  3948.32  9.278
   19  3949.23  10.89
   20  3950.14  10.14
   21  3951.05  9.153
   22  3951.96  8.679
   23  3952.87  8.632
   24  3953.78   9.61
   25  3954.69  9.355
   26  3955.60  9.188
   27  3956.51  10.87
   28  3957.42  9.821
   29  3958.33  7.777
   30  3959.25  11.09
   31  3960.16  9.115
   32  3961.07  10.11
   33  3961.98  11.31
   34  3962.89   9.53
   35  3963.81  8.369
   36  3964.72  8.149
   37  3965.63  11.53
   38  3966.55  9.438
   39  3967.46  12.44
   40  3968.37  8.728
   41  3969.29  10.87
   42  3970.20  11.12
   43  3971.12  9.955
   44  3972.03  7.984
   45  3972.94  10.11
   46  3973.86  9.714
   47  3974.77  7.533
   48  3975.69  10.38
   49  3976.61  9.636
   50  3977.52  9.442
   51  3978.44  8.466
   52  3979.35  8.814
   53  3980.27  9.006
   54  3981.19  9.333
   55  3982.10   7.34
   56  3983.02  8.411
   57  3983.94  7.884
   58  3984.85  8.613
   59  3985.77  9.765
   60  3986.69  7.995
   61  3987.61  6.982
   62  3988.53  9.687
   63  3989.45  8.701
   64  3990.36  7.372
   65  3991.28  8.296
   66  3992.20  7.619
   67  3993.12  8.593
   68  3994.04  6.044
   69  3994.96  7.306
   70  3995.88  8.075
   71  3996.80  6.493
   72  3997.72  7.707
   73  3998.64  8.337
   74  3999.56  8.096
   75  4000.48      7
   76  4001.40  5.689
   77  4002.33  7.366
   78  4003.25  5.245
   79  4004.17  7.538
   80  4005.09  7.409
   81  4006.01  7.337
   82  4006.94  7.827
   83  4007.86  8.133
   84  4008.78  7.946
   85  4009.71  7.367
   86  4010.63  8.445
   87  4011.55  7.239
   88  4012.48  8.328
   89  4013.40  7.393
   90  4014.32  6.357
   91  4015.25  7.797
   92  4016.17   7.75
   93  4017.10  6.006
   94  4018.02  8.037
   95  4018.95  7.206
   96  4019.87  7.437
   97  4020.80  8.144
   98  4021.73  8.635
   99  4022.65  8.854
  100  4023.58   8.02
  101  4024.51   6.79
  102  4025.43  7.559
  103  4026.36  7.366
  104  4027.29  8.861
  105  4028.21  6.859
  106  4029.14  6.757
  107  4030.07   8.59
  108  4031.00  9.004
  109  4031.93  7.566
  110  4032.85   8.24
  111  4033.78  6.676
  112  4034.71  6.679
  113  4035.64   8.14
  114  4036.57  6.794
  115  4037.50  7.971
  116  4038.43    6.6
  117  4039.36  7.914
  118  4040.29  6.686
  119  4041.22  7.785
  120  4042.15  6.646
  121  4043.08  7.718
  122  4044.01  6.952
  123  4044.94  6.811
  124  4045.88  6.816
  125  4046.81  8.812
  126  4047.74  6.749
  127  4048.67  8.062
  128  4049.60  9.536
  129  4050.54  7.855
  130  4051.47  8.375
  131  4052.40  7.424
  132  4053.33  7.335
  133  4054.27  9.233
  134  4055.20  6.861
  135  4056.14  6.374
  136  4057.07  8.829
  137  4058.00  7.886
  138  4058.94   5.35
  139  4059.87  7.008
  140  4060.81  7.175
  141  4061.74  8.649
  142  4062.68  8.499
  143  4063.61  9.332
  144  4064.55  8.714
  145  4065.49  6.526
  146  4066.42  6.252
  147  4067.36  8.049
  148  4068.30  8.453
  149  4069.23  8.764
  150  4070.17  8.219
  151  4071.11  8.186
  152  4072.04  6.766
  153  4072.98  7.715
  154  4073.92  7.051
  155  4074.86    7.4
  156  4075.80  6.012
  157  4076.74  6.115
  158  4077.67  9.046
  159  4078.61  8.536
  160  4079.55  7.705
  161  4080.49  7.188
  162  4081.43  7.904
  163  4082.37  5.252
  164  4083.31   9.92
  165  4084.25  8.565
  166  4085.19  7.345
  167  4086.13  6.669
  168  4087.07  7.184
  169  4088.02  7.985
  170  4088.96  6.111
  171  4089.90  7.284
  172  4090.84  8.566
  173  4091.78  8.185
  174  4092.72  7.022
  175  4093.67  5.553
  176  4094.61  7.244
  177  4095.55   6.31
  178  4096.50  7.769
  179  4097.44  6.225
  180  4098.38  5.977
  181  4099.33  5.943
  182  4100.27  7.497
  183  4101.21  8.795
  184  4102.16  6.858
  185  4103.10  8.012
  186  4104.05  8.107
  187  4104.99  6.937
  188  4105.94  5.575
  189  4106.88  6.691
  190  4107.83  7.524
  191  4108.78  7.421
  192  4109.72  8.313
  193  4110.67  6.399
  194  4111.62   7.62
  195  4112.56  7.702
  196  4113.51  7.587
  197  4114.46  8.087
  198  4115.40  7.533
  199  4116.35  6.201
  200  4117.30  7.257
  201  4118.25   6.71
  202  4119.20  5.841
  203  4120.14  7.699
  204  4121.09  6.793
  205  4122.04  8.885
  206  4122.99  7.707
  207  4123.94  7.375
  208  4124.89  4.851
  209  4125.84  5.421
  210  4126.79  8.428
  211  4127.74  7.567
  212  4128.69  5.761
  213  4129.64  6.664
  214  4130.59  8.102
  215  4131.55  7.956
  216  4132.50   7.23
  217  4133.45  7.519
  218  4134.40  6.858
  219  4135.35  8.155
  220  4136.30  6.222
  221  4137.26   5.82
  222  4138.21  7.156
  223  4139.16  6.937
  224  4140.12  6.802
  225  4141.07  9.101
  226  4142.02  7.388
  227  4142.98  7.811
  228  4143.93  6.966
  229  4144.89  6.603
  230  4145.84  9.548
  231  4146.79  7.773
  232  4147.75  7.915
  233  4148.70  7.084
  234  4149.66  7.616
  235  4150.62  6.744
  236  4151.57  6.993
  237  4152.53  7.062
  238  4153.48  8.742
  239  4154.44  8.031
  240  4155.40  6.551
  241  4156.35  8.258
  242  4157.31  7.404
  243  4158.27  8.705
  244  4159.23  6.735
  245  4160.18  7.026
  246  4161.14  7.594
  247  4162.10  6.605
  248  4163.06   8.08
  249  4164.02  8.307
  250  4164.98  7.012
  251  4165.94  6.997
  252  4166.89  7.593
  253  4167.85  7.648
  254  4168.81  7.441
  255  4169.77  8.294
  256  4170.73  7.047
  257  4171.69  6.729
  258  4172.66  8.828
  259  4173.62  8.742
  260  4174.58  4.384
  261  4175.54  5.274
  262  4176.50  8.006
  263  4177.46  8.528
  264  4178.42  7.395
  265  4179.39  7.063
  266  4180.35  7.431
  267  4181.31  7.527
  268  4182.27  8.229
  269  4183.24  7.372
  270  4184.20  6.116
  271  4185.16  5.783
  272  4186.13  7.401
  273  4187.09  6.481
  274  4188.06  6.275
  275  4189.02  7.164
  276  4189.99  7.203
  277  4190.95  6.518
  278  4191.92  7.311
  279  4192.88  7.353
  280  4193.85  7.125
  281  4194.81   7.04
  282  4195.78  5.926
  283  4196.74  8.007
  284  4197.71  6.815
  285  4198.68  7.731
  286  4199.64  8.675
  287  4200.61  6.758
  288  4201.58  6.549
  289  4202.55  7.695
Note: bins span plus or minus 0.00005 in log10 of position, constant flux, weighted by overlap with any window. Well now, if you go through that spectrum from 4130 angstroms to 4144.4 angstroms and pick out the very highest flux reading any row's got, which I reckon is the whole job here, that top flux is 9.101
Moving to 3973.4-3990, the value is 10.38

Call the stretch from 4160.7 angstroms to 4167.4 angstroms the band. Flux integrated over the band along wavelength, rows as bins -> 50.0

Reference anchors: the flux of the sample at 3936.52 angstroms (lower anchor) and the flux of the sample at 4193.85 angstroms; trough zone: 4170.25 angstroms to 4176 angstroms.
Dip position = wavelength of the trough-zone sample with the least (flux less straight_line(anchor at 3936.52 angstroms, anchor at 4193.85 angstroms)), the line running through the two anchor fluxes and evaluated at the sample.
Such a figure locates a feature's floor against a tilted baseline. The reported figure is 4174.58 angstroms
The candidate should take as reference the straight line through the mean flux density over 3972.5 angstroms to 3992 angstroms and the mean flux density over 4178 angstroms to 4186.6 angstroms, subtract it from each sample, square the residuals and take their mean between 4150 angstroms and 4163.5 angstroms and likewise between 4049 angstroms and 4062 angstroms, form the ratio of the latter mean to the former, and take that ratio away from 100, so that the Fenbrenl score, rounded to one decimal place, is 97.5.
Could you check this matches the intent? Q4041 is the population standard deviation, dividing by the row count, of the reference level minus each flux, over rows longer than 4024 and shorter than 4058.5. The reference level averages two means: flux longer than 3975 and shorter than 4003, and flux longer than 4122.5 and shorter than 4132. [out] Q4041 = 0.86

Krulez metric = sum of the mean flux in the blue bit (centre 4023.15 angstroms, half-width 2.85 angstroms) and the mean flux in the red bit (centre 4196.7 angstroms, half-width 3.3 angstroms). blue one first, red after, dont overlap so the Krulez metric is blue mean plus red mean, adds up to 15.3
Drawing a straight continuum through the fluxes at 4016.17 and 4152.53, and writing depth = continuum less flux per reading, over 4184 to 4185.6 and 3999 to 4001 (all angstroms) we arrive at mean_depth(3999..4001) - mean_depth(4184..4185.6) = -0.7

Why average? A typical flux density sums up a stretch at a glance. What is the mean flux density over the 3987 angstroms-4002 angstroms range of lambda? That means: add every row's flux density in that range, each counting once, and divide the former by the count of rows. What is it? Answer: 7.62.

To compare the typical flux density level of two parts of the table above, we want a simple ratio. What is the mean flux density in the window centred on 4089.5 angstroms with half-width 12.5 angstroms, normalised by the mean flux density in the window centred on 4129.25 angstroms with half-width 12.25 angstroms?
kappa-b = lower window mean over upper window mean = 1.0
